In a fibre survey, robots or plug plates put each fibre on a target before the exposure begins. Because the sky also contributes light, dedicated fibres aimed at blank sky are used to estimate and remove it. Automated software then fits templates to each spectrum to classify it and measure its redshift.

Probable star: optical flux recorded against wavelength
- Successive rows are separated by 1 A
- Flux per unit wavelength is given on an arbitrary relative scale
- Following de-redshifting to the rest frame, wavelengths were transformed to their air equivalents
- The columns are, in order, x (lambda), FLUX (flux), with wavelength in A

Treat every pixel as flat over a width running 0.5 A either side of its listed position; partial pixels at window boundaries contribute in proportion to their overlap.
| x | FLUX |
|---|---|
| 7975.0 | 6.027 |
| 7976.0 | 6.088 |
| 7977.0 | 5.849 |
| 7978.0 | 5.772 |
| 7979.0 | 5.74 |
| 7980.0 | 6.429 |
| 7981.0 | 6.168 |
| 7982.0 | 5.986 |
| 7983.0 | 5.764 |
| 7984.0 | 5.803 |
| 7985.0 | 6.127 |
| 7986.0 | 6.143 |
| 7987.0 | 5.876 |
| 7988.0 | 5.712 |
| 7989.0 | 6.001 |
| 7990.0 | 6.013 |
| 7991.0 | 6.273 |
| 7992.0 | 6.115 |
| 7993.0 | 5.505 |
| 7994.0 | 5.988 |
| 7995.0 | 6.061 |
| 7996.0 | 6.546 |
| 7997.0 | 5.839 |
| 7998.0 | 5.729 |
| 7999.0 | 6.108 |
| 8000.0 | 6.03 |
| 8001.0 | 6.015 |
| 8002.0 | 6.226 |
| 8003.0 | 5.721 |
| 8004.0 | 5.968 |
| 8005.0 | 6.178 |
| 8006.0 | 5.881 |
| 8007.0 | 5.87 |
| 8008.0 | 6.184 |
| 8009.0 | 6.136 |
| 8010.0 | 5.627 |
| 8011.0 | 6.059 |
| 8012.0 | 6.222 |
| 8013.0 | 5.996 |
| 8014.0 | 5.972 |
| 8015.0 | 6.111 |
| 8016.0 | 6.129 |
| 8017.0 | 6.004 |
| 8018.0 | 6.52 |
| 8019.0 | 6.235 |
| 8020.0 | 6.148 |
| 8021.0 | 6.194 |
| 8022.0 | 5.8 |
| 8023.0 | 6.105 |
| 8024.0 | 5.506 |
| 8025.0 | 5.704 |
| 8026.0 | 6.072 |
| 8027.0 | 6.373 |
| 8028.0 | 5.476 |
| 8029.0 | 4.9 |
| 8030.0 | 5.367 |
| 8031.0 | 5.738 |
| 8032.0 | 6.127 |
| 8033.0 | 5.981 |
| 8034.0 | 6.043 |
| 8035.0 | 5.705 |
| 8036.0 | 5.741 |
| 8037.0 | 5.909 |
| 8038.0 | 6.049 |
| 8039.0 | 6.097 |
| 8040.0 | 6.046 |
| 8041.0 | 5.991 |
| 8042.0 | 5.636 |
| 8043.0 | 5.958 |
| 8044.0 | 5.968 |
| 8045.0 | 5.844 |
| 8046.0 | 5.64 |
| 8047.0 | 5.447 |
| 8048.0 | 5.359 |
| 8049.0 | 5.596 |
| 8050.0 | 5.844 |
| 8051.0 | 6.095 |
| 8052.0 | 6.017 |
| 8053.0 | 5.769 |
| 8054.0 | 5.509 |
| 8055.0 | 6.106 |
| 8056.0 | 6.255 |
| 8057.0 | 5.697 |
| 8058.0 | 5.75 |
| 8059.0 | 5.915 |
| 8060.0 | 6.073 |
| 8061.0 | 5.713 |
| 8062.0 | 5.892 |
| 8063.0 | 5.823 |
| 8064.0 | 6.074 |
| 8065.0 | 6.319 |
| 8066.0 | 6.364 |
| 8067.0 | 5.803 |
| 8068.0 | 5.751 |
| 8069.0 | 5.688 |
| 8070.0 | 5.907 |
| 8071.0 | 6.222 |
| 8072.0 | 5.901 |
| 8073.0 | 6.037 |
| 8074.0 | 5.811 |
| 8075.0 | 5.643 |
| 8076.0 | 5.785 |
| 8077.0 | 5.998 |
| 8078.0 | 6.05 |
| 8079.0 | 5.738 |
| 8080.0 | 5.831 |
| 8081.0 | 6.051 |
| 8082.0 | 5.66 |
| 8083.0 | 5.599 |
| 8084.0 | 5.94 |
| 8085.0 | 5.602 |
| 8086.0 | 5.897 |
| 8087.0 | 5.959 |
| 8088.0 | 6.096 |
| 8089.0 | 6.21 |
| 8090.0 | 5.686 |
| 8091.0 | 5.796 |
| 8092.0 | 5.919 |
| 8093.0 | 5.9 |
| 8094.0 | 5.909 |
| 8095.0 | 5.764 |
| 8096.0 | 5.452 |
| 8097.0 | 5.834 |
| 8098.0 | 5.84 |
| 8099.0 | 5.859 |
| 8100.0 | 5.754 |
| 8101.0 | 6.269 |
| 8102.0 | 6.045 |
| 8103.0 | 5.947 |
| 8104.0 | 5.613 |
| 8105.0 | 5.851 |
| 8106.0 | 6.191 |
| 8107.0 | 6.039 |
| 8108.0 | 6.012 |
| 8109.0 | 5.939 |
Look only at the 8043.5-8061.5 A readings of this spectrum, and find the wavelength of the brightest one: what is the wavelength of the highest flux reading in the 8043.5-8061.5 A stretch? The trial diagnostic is 8056.0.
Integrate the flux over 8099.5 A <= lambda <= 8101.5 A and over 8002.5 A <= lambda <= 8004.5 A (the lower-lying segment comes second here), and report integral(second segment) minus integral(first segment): -0.33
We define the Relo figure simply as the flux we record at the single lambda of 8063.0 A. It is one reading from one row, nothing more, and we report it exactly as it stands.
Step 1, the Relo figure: 5.823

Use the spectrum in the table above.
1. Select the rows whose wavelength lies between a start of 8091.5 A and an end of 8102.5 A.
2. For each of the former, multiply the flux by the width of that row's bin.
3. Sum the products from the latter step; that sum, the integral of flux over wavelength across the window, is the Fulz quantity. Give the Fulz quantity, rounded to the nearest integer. 65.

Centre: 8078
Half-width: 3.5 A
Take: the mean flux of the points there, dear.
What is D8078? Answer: 5.87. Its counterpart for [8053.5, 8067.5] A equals 5.95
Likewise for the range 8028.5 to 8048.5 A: 5.78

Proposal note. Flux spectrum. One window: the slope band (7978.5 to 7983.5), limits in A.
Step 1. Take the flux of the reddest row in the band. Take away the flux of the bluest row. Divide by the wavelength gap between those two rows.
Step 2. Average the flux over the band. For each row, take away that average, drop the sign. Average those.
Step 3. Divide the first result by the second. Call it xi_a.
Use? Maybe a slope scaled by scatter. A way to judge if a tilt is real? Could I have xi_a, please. 0.0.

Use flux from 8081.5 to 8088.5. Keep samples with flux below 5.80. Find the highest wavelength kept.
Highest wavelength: 8085.0 A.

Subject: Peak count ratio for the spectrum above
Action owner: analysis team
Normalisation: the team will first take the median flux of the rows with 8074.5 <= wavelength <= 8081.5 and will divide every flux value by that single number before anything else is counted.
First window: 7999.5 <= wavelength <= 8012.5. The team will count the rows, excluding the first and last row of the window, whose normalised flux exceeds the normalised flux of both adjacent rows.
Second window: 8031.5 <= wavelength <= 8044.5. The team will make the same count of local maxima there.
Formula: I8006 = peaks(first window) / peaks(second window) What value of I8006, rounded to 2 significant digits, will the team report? 1.5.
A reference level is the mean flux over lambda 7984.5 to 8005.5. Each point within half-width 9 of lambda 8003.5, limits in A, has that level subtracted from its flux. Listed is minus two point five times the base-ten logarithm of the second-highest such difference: 1.7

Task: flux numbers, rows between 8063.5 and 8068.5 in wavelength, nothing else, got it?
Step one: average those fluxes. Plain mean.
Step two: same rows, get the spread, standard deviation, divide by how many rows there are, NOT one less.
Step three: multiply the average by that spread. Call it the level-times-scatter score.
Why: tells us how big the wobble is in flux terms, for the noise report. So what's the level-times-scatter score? 1.5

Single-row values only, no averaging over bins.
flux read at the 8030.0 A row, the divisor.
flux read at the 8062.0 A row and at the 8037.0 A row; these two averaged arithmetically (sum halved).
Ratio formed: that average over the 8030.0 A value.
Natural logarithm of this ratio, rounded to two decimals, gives 0.09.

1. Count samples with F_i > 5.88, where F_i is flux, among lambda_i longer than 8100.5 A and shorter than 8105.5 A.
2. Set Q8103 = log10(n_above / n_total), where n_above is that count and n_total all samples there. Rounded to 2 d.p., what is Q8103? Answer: -0.22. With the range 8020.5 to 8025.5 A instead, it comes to -0.40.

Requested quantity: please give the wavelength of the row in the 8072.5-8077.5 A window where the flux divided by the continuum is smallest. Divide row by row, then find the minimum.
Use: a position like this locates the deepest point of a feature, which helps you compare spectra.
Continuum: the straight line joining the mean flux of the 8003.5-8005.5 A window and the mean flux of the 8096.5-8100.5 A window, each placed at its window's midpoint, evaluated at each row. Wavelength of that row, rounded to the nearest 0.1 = 8075.0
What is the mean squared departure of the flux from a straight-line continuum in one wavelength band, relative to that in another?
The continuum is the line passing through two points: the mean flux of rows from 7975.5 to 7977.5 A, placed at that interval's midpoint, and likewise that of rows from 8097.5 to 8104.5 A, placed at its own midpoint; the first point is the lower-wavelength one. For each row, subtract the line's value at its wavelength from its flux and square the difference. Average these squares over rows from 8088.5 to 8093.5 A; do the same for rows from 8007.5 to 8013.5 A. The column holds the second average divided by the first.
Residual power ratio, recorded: 1.5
